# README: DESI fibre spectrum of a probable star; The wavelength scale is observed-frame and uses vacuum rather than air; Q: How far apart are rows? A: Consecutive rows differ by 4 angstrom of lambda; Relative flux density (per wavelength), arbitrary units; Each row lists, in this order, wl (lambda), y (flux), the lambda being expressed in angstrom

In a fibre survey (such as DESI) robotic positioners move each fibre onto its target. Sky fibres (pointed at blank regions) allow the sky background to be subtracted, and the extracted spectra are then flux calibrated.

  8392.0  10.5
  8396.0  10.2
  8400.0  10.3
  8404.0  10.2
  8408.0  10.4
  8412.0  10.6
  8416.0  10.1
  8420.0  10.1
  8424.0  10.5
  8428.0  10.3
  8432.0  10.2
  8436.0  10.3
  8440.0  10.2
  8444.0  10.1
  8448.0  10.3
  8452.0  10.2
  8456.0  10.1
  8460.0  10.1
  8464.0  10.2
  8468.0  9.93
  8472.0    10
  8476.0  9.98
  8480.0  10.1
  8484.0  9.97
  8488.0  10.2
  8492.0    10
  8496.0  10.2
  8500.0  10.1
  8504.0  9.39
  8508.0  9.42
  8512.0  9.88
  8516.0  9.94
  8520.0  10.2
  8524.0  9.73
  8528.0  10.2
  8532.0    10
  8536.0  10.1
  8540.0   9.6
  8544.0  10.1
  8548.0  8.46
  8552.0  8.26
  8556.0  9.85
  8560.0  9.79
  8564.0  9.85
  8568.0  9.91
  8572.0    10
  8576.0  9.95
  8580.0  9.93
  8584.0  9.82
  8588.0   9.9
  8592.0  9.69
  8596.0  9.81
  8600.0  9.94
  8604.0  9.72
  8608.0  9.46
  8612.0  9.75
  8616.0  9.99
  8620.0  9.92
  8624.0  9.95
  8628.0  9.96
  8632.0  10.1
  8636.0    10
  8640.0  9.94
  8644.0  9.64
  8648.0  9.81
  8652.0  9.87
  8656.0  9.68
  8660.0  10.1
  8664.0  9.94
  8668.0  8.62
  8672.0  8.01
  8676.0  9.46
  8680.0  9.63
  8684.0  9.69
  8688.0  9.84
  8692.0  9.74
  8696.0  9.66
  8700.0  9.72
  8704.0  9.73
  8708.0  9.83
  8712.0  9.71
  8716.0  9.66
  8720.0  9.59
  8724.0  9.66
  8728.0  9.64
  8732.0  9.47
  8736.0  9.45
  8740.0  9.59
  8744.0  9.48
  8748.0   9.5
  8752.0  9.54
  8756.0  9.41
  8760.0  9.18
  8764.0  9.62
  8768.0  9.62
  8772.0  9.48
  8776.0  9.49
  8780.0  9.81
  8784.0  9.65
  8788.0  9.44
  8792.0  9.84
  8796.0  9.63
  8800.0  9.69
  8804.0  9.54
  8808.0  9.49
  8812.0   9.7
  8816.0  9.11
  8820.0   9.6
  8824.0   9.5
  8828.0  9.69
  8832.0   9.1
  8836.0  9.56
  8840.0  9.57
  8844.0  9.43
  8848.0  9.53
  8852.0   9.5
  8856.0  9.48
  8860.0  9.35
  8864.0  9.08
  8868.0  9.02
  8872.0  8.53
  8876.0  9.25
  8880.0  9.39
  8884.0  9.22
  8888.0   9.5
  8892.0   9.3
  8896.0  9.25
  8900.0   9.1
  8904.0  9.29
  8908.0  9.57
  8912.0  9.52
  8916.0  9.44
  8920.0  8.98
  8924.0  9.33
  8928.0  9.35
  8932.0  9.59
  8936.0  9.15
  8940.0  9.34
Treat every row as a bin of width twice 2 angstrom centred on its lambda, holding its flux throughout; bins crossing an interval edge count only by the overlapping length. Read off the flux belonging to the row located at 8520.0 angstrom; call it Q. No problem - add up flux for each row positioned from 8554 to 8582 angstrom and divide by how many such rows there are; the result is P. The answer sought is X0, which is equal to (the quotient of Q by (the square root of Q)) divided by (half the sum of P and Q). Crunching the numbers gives 0.318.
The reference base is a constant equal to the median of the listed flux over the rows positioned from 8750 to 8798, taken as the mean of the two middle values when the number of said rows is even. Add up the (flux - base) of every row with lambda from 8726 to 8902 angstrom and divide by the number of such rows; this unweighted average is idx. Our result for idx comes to -0.141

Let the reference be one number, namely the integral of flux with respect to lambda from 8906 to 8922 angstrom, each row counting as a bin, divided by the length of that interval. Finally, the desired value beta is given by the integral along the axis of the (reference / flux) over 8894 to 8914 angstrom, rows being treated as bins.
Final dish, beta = 20.1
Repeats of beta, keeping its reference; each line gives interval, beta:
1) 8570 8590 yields 18.9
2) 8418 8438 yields 18.2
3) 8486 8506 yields 18.8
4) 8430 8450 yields 18.4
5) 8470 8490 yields 18.7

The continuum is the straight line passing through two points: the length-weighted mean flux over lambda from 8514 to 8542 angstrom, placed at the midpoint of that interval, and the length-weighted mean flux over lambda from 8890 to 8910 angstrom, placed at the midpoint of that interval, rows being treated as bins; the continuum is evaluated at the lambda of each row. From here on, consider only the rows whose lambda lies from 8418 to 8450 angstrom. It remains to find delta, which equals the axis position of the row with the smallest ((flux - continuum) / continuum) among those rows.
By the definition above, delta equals 8420.0 angstrom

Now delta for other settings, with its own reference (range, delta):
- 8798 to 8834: 8816.0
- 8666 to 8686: 8672.0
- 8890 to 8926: 8920.0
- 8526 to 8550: 8548.0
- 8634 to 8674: 8672.0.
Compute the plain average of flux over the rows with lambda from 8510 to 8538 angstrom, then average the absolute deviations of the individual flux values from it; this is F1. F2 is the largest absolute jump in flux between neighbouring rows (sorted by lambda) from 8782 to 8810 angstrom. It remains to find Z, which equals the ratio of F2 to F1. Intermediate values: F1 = 0.14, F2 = 0.40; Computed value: 2.9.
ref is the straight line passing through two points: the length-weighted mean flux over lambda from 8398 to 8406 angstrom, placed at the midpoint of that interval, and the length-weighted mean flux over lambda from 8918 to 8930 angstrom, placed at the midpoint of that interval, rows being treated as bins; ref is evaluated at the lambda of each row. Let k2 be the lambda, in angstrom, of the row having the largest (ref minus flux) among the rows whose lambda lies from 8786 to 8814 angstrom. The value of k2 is 8788.0 angstrom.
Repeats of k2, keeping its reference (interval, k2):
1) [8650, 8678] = 8672.0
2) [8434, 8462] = 8444.0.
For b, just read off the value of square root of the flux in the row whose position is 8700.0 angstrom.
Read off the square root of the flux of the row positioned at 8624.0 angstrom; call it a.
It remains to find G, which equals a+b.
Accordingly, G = 6.27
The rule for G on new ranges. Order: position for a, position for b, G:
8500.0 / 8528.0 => 6.37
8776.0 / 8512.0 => 6.22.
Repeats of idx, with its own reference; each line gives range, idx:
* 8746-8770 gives -0.102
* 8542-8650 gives 0.179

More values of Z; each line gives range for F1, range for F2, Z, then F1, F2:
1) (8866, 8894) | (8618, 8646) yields 1.3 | 0.23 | 0.30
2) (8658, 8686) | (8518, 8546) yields 0.8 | 0.59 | 0.50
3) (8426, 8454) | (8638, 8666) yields 6.9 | 0.06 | 0.42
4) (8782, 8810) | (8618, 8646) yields 2.9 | 0.10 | 0.30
